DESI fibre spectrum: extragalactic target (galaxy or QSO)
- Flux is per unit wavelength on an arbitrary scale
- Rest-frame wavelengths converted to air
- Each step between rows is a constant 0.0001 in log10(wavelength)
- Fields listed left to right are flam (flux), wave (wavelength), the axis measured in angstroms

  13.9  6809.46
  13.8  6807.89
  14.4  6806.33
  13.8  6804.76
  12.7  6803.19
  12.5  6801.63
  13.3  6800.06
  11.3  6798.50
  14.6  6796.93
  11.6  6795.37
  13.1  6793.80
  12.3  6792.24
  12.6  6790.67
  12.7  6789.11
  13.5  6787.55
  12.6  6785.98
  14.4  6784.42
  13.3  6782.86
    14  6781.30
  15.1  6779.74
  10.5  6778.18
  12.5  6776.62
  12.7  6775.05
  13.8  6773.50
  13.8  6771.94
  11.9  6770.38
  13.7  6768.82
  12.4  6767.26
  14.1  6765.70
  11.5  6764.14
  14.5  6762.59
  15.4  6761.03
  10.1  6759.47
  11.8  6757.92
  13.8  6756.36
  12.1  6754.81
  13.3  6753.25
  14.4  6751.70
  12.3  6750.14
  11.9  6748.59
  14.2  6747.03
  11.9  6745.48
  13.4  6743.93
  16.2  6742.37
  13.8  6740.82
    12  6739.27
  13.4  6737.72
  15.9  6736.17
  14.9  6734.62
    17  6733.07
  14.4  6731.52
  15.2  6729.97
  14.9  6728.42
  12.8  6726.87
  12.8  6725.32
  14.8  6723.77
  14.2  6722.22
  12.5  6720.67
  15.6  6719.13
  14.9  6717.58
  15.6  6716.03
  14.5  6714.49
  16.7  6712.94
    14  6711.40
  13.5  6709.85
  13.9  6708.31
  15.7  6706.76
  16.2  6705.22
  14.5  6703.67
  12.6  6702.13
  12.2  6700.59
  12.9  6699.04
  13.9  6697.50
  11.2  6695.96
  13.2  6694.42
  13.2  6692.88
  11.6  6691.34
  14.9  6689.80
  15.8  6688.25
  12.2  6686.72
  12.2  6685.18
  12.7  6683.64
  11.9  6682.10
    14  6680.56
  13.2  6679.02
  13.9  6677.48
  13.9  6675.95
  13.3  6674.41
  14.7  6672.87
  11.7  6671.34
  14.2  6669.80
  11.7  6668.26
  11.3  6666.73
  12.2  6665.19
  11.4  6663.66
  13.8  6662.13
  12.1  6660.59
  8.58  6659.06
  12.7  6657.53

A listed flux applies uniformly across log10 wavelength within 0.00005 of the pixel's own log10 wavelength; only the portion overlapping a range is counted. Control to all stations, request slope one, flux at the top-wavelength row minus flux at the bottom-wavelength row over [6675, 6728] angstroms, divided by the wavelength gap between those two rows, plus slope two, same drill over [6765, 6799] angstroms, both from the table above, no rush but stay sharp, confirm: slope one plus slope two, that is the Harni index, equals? -0.11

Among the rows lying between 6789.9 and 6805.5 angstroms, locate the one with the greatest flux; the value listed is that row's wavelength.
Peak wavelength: 6796.93 angstroms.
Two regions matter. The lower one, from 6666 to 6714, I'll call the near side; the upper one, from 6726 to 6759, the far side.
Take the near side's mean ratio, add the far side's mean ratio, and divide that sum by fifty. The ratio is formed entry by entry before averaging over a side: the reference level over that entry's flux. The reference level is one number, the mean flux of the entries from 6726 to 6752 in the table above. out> 0.0417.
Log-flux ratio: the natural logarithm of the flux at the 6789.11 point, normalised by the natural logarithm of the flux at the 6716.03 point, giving 0.93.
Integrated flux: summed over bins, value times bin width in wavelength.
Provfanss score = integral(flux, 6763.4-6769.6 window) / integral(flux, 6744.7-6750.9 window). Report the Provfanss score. 1.03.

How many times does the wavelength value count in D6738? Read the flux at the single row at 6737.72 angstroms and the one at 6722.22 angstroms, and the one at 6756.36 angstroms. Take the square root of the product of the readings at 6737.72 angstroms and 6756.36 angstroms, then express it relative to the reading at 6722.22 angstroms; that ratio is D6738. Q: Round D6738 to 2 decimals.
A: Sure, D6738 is 0.96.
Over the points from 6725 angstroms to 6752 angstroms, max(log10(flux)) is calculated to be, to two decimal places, 1.23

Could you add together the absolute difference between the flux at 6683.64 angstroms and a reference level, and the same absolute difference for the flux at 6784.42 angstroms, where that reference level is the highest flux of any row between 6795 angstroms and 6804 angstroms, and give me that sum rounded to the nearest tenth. 2.1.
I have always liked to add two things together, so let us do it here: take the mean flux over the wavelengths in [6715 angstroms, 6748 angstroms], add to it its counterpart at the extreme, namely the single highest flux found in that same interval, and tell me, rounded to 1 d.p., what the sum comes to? 31.3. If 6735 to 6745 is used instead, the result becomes 30.3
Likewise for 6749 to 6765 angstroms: 28.3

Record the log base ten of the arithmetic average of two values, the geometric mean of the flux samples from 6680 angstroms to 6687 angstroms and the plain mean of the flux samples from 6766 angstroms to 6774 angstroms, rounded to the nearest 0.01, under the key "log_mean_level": 1.11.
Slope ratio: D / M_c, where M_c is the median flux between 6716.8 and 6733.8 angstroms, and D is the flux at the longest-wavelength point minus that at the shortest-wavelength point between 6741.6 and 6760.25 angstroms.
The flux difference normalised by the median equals -0.412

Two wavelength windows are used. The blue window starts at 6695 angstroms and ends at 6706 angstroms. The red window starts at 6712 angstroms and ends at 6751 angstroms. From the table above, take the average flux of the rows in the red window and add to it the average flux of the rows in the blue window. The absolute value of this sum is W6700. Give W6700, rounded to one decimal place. 27.6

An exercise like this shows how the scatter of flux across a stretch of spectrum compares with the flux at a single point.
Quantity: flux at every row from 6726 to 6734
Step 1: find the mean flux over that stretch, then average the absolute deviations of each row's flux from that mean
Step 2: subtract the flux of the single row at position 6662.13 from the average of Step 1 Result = -12.8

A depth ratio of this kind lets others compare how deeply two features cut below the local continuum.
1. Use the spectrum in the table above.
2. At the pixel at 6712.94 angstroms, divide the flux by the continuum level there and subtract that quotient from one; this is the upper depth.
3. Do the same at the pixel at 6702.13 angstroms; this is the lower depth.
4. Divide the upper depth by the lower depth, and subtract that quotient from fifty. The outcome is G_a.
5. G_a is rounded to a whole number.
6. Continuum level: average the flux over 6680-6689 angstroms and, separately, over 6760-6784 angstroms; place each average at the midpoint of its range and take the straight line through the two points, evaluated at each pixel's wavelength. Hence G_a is 56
